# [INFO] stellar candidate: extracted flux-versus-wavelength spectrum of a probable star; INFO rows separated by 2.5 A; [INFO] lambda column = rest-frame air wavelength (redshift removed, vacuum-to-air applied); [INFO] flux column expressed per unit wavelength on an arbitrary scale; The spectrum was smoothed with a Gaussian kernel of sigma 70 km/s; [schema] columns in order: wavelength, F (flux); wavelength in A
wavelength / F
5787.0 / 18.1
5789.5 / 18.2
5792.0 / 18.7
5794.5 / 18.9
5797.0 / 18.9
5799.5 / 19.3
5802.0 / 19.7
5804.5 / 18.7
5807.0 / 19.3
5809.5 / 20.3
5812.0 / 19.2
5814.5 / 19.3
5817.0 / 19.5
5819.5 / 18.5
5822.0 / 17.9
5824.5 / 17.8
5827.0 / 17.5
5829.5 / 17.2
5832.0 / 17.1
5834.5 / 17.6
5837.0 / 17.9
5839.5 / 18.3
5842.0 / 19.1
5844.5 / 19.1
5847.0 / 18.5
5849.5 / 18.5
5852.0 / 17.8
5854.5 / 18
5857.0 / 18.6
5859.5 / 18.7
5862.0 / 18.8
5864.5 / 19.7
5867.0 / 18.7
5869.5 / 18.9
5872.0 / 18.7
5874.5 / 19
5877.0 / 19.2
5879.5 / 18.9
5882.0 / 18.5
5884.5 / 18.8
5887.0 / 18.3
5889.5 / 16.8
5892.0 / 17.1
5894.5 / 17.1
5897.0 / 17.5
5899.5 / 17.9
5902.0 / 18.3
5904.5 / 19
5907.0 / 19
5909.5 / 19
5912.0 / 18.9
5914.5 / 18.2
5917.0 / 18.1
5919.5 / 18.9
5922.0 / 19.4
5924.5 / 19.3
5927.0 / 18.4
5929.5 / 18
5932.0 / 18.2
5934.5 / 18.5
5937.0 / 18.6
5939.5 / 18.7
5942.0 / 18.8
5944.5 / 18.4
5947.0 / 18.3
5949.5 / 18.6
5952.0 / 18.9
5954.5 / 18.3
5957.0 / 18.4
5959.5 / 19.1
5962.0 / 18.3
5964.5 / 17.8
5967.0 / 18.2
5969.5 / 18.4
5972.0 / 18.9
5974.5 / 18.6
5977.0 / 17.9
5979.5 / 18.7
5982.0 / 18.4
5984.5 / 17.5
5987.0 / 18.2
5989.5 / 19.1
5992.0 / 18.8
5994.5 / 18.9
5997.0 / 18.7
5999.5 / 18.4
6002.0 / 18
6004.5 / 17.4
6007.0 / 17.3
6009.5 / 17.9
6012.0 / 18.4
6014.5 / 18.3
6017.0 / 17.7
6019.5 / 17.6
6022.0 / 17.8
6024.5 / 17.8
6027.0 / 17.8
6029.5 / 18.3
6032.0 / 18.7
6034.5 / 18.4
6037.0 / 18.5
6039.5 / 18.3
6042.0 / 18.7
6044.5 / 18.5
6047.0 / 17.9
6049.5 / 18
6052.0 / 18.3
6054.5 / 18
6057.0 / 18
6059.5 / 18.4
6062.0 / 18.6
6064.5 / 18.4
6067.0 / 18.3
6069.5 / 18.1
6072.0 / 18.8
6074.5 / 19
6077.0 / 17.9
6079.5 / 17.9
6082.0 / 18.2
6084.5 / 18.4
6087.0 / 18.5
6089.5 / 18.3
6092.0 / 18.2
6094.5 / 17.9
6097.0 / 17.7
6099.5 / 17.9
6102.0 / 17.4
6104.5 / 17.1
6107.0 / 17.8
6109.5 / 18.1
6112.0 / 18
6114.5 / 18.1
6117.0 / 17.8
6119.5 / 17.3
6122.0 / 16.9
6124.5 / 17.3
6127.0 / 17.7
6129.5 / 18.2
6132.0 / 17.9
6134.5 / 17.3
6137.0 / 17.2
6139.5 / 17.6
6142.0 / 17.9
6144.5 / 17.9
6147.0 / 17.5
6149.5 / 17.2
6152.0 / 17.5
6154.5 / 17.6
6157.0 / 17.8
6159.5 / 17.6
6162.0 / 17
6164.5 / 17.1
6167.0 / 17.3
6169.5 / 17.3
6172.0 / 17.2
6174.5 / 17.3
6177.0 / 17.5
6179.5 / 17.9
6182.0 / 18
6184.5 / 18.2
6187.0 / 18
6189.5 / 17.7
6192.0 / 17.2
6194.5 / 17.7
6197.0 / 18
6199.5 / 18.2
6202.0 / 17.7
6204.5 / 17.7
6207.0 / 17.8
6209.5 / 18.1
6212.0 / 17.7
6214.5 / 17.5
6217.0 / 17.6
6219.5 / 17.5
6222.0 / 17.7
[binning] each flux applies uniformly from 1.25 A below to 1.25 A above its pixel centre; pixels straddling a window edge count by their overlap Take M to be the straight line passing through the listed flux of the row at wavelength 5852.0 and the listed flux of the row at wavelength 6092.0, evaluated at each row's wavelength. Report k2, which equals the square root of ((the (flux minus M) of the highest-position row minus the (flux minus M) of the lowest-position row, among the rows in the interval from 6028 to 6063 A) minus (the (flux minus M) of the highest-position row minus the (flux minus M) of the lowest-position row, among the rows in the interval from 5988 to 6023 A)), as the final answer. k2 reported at 1.26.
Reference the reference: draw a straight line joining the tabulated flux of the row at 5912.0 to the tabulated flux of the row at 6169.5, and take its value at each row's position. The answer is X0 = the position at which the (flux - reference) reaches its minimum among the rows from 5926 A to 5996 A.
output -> 5984.5 A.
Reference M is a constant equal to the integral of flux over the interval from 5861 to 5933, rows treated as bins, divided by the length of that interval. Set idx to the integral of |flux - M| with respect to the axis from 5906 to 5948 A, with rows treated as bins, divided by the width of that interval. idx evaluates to 0.35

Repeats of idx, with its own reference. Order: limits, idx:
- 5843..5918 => 0.51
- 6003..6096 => 0.40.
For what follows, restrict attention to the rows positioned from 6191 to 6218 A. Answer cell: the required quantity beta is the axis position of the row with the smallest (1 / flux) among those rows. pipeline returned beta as 6199.5 A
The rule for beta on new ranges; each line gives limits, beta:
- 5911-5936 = 5922.0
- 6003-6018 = 6012.0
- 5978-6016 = 5989.5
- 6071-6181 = 6074.5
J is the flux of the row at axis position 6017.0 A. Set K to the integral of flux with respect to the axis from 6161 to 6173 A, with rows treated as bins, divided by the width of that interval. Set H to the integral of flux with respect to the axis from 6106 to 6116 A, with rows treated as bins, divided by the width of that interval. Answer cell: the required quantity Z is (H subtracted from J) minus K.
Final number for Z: -17.5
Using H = 18.0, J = 17.7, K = 17.2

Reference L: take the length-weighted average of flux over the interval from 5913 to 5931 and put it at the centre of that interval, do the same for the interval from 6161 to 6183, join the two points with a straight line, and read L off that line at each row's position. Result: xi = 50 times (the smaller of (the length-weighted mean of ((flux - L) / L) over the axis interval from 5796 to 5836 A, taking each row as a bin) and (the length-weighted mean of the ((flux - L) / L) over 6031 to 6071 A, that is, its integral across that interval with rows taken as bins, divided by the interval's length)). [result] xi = -1.4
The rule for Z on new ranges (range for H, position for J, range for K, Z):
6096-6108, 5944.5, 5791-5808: -18.2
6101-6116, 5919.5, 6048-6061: -17.0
